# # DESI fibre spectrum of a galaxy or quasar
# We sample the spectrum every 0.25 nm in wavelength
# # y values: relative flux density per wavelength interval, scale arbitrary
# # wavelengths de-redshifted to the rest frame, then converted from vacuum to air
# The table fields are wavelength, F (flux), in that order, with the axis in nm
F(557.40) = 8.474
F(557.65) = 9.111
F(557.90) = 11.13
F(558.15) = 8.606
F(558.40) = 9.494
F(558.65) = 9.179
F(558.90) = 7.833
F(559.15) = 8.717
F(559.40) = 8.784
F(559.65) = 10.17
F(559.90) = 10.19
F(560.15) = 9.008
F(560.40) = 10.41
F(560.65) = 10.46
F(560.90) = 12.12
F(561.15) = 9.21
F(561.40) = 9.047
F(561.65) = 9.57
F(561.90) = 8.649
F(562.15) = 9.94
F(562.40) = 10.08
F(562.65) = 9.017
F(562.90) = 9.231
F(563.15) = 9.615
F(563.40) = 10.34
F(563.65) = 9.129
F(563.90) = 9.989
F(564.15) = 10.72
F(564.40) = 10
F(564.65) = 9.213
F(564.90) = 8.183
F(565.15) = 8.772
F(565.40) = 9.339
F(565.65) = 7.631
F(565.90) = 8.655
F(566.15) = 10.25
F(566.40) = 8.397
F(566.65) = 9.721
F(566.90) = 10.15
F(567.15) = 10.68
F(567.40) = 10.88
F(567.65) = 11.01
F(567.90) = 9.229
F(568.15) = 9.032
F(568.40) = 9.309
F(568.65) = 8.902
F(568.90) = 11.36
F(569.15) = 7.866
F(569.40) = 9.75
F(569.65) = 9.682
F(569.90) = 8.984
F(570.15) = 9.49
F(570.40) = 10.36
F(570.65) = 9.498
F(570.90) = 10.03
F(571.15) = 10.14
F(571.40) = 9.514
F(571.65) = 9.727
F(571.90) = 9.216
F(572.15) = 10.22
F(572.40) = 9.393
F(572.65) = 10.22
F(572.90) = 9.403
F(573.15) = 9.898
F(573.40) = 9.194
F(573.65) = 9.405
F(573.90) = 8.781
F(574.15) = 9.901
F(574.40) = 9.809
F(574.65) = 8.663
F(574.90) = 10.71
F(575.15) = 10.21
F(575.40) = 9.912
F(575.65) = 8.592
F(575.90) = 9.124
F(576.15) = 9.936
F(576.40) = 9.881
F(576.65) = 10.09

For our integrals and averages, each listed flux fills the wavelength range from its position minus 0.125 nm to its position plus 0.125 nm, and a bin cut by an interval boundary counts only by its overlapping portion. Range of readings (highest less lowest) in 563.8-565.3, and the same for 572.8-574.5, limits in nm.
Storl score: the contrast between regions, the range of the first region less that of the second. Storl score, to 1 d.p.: 1.4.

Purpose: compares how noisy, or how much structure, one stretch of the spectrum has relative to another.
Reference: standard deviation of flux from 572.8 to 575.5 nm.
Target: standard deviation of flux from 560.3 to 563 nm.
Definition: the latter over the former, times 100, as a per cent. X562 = 160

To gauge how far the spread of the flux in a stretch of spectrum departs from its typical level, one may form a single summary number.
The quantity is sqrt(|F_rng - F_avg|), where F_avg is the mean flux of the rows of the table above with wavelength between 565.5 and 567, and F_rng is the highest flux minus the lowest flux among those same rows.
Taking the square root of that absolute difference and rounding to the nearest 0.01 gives 2.55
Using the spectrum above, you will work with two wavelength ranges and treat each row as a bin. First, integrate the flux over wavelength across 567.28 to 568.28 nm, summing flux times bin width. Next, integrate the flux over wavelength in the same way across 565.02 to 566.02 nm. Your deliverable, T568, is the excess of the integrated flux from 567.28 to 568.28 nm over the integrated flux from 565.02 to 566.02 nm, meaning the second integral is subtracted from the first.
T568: 1.4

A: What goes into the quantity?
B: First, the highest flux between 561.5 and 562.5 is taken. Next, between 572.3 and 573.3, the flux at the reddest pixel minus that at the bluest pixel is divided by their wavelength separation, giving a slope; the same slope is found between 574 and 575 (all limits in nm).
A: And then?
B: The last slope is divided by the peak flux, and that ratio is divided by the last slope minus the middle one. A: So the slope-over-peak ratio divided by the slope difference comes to 0.26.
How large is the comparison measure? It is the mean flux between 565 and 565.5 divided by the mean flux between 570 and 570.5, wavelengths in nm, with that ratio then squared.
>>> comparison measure 0.83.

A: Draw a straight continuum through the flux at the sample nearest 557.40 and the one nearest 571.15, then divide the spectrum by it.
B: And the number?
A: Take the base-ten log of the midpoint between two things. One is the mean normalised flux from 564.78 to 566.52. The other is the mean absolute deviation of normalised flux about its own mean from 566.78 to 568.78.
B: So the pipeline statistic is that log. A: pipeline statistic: -0.297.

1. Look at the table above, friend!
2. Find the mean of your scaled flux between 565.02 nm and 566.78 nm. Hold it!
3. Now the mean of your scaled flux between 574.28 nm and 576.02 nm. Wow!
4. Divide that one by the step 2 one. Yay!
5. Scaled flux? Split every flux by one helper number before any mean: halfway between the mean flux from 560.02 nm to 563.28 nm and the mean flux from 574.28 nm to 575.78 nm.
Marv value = 1.07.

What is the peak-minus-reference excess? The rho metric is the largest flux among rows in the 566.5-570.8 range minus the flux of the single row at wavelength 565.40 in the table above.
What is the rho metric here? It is 2.0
